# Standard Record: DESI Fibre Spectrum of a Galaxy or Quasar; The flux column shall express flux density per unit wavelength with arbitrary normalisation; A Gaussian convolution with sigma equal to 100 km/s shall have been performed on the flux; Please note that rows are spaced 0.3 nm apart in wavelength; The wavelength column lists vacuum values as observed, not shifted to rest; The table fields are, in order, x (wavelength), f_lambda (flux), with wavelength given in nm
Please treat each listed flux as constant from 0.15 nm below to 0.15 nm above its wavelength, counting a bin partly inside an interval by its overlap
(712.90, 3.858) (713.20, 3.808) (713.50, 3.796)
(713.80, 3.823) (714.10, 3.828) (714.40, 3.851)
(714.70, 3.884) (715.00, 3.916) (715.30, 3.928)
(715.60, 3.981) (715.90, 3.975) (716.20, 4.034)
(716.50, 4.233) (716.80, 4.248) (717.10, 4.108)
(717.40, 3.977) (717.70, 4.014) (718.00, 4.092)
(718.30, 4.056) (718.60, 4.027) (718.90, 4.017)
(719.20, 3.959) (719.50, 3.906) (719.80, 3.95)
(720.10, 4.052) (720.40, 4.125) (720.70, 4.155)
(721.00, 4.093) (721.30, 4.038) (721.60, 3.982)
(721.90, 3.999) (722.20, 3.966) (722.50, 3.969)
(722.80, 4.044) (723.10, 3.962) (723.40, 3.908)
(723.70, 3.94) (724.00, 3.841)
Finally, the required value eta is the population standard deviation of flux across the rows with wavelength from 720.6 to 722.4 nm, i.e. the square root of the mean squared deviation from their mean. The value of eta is 0.067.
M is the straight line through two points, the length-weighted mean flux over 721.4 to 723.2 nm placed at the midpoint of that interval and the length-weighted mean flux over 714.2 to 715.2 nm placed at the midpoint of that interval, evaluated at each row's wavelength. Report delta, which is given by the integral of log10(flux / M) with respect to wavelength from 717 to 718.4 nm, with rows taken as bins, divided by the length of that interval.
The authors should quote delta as 0.013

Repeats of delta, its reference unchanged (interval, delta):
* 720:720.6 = 0.015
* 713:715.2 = -0.003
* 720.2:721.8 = 0.011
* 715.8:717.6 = 0.020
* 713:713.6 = -0.006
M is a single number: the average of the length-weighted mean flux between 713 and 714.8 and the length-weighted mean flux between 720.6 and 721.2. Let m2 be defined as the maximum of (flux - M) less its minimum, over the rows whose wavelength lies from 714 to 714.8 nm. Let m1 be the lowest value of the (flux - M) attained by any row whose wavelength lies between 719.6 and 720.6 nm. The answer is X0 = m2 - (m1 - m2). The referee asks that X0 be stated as 0.135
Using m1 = -0.02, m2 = 0.056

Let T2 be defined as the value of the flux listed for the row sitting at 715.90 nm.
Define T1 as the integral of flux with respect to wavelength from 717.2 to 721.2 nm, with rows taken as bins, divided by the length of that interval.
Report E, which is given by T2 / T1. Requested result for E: 0.99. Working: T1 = 4.034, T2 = 3.975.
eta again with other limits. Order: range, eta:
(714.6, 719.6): 0.101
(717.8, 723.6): 0.068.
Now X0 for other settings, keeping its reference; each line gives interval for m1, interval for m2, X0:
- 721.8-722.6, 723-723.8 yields 0.115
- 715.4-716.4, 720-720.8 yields 0.204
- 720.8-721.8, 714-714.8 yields 0.103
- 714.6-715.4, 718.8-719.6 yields 0.311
